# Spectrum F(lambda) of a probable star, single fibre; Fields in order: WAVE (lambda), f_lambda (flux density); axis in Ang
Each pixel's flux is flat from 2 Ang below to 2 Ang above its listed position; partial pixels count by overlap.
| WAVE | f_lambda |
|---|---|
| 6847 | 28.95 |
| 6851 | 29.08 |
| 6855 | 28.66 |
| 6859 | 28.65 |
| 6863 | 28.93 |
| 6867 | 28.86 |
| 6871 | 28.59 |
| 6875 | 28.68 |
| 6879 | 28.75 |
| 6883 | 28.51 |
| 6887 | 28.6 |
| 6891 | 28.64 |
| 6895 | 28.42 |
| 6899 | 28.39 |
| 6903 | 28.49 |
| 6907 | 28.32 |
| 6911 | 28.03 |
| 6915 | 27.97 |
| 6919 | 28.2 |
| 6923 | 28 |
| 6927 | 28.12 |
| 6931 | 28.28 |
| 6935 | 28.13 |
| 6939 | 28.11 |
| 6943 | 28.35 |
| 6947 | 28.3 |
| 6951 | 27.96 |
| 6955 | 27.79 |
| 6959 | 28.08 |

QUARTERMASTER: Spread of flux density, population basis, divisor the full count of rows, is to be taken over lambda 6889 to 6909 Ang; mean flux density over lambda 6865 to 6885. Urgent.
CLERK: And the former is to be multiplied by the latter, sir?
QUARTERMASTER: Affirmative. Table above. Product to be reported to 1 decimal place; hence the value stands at 3.1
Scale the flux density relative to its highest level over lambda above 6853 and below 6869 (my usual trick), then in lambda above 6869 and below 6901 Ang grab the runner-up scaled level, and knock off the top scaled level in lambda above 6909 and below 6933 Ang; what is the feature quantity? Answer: 0.0138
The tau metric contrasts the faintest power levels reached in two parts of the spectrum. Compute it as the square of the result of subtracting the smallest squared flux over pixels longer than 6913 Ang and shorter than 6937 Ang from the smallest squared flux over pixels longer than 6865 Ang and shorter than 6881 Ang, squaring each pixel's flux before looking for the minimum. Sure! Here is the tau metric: 1230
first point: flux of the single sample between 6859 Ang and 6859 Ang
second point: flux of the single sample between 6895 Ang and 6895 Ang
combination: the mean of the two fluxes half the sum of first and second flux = 28.5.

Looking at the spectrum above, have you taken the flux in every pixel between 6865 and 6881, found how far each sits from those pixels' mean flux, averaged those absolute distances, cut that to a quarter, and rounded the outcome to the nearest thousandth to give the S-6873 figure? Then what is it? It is 0.021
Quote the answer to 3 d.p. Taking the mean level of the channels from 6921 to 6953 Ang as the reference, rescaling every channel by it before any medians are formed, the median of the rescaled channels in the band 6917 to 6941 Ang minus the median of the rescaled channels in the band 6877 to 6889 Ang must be -0.017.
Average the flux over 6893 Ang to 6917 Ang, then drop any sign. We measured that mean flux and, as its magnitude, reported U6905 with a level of 28.3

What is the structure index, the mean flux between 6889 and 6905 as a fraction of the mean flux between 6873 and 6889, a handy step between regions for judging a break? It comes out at 0.995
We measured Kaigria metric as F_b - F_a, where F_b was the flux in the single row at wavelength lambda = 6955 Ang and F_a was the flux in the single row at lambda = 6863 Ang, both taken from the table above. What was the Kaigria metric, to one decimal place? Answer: -1.1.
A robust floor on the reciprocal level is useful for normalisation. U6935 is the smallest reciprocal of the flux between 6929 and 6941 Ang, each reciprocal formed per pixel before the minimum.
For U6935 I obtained 0.0354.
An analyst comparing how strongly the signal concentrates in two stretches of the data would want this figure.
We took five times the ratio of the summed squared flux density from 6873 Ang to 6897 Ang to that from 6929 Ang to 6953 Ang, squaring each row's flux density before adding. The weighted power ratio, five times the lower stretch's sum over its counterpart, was 5.15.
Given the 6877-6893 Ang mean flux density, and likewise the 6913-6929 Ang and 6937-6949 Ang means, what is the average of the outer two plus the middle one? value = 56.5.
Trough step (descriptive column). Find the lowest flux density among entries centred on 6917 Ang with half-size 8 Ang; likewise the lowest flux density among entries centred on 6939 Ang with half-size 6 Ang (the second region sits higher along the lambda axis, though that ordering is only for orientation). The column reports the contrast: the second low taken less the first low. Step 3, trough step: 0.1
